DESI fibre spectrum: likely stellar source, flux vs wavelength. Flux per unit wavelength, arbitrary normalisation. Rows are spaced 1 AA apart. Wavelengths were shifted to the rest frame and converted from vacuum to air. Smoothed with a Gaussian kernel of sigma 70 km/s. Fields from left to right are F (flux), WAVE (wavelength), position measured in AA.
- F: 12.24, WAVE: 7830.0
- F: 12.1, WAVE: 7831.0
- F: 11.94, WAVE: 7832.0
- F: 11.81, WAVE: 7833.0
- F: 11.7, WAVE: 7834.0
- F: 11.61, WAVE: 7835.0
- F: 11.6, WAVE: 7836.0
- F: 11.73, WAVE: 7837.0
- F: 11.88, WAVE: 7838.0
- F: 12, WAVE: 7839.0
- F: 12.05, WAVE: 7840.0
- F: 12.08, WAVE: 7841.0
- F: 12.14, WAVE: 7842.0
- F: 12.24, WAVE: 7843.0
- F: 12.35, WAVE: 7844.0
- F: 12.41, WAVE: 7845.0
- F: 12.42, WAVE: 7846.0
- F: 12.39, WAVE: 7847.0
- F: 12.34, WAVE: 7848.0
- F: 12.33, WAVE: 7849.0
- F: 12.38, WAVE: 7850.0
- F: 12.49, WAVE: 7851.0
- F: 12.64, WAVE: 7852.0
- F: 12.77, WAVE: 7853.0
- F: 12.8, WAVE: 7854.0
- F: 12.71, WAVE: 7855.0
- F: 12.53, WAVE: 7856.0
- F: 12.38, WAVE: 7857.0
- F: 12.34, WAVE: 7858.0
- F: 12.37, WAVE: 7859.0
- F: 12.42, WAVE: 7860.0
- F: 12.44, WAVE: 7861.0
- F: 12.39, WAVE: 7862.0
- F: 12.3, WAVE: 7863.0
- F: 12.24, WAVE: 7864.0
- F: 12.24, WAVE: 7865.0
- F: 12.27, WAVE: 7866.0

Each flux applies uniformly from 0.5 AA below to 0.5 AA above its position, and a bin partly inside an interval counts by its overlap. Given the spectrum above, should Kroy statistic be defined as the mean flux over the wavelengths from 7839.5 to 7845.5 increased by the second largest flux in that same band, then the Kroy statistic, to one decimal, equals 24.6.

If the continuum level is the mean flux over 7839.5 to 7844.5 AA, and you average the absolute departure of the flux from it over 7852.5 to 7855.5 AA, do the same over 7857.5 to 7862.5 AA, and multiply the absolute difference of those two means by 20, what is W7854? 7.4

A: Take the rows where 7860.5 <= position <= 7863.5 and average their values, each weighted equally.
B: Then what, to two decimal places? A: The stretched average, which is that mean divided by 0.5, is 24.75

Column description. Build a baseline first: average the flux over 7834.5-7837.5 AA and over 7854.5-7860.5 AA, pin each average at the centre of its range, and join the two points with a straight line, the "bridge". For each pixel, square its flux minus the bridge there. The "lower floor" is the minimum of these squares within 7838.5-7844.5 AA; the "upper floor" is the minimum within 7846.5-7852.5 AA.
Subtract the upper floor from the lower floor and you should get 0.02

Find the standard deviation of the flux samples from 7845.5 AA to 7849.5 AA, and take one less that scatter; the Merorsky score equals 0.96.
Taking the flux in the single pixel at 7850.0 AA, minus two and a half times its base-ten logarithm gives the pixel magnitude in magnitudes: -2.73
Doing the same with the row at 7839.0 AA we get -2.70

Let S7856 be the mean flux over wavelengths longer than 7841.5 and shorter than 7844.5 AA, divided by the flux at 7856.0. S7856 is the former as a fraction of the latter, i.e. 0.98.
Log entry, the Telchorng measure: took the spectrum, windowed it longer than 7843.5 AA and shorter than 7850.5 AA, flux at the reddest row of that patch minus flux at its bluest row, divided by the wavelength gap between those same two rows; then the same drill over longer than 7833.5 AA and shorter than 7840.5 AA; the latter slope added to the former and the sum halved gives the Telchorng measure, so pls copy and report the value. 0.03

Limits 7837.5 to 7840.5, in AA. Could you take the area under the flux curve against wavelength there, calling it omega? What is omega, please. 36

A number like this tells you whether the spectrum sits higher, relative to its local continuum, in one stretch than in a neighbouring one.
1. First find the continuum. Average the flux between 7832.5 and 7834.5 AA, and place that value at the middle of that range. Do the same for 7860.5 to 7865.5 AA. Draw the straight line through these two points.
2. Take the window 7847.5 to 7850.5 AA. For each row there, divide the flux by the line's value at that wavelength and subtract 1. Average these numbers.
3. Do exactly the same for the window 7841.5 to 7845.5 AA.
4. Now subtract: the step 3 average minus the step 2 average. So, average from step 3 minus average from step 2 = 0.00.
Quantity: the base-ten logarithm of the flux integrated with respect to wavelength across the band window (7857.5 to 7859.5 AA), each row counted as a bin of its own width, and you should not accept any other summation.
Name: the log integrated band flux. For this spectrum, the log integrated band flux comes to 1.4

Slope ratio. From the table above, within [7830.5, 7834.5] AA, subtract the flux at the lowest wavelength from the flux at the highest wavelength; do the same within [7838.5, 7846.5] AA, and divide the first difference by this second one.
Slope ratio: -1.0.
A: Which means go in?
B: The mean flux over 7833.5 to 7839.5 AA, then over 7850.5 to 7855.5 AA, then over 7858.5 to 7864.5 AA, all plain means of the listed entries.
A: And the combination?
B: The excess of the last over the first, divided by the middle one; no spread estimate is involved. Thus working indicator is 0.048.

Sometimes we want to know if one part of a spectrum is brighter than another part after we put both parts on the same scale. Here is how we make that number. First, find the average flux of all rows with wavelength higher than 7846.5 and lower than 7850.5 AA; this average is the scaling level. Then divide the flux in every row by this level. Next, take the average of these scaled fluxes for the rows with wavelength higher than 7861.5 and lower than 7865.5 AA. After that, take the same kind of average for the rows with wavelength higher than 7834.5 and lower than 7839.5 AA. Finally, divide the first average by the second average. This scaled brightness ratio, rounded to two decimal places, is 1.04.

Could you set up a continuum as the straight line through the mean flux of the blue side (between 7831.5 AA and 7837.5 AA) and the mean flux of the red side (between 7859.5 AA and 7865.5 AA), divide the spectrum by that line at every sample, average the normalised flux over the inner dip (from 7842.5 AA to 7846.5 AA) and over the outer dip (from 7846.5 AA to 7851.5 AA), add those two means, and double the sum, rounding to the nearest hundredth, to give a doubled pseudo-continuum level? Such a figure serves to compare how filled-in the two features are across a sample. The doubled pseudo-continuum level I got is 4.12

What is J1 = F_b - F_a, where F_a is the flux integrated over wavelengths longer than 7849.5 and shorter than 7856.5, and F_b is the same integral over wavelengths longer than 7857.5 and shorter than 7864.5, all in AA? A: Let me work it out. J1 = -1.8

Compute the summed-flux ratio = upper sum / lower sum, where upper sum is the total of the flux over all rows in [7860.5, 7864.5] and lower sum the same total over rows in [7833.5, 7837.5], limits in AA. 1.06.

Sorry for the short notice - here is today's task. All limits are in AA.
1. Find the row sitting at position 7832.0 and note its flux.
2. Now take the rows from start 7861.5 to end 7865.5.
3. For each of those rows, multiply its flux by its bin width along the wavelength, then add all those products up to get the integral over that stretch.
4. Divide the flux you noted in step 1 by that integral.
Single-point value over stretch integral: 0.243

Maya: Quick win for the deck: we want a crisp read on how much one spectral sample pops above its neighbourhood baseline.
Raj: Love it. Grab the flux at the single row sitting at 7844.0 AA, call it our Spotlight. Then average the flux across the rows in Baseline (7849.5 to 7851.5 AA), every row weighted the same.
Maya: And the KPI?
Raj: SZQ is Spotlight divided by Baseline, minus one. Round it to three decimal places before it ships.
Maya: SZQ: -0.007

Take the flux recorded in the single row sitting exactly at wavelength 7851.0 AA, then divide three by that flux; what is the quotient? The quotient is 0.240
